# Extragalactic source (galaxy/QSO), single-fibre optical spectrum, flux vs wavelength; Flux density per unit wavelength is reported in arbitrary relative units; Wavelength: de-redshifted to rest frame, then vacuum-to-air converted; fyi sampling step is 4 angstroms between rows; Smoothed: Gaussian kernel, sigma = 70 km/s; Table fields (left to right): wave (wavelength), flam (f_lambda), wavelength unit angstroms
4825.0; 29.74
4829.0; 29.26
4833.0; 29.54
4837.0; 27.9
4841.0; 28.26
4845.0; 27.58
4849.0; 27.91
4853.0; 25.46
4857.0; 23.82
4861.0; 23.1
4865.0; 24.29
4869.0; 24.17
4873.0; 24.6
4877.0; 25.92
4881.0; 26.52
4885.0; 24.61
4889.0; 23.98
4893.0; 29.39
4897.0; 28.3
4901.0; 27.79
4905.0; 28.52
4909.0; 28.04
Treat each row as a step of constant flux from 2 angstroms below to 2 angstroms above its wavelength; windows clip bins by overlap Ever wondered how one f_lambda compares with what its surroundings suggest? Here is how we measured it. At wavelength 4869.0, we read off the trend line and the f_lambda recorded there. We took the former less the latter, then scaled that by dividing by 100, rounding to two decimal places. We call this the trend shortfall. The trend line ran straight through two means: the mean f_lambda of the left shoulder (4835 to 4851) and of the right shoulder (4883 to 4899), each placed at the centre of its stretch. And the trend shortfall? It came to 0.03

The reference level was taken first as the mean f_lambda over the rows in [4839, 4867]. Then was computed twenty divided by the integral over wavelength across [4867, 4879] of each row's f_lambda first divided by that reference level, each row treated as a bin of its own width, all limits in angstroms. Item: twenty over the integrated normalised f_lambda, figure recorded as 1.7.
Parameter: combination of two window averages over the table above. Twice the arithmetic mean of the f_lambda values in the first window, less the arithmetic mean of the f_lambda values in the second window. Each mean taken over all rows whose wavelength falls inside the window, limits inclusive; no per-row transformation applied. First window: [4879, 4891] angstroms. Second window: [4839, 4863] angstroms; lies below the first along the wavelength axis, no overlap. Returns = 24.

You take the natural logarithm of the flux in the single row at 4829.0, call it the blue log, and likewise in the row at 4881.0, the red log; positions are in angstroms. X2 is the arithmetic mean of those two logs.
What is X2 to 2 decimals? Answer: 3.33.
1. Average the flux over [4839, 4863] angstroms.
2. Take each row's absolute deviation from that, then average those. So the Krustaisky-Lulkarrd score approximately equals 1.9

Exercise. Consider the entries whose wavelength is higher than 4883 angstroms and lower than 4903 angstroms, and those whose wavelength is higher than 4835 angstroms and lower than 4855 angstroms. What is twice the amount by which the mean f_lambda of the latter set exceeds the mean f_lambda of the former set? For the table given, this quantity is 1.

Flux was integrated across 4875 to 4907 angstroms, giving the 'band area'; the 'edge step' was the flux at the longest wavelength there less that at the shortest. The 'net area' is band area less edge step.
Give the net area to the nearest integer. 858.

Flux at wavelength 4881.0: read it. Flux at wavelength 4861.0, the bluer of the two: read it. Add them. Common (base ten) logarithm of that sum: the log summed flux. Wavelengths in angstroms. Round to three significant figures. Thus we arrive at 1.70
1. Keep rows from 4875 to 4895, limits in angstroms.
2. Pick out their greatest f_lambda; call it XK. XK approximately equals 29.39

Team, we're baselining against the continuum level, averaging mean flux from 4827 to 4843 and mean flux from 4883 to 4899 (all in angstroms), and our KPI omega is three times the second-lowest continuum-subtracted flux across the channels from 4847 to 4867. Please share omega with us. -11.5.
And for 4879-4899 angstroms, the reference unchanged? -9.1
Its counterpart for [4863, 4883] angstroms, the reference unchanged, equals -10.1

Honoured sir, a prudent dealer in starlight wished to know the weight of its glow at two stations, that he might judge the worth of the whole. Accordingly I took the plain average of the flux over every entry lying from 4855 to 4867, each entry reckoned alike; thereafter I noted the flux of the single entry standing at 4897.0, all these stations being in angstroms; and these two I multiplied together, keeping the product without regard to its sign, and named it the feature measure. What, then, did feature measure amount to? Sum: 672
